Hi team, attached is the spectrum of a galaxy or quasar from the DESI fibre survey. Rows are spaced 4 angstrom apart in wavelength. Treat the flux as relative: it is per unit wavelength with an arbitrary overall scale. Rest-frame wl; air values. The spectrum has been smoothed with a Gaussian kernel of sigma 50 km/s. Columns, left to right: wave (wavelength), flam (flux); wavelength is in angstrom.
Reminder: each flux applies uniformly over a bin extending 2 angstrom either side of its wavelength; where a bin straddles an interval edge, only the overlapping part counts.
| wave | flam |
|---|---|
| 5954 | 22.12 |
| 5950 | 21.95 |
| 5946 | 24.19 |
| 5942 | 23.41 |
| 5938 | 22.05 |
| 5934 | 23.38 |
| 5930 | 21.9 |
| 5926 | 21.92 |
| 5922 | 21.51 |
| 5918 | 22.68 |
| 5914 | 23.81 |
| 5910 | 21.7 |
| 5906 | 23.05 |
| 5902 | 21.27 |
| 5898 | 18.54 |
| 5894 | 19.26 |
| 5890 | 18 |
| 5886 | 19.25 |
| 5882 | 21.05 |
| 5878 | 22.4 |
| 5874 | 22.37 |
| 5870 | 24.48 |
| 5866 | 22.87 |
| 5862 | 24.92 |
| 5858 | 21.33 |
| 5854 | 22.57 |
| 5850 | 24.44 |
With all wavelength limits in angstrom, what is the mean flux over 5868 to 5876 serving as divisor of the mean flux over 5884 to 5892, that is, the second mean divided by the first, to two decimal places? 0.80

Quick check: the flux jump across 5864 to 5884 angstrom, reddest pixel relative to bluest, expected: -1.8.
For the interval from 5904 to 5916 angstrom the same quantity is 0.8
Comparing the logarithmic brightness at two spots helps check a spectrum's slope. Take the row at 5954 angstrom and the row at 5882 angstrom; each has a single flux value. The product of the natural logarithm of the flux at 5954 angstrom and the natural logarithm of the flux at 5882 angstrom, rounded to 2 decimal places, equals 9.43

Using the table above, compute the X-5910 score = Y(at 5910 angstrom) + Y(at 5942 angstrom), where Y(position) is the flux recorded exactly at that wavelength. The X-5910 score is 45.1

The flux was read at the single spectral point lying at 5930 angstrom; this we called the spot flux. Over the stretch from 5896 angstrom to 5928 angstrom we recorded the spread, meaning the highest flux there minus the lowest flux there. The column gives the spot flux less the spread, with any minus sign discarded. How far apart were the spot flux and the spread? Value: 16.6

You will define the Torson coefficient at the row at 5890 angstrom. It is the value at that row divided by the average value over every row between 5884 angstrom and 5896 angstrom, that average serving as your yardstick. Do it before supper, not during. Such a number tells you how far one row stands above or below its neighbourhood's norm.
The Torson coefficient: 0.96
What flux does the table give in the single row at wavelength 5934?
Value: 23.38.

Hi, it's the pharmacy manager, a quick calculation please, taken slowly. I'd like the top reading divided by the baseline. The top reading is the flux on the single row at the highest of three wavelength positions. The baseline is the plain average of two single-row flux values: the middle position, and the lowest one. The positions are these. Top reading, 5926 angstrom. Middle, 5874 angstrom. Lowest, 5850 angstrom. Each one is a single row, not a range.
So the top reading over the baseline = 0.94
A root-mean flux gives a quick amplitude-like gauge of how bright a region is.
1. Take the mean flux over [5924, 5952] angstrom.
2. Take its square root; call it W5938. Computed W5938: 4.76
